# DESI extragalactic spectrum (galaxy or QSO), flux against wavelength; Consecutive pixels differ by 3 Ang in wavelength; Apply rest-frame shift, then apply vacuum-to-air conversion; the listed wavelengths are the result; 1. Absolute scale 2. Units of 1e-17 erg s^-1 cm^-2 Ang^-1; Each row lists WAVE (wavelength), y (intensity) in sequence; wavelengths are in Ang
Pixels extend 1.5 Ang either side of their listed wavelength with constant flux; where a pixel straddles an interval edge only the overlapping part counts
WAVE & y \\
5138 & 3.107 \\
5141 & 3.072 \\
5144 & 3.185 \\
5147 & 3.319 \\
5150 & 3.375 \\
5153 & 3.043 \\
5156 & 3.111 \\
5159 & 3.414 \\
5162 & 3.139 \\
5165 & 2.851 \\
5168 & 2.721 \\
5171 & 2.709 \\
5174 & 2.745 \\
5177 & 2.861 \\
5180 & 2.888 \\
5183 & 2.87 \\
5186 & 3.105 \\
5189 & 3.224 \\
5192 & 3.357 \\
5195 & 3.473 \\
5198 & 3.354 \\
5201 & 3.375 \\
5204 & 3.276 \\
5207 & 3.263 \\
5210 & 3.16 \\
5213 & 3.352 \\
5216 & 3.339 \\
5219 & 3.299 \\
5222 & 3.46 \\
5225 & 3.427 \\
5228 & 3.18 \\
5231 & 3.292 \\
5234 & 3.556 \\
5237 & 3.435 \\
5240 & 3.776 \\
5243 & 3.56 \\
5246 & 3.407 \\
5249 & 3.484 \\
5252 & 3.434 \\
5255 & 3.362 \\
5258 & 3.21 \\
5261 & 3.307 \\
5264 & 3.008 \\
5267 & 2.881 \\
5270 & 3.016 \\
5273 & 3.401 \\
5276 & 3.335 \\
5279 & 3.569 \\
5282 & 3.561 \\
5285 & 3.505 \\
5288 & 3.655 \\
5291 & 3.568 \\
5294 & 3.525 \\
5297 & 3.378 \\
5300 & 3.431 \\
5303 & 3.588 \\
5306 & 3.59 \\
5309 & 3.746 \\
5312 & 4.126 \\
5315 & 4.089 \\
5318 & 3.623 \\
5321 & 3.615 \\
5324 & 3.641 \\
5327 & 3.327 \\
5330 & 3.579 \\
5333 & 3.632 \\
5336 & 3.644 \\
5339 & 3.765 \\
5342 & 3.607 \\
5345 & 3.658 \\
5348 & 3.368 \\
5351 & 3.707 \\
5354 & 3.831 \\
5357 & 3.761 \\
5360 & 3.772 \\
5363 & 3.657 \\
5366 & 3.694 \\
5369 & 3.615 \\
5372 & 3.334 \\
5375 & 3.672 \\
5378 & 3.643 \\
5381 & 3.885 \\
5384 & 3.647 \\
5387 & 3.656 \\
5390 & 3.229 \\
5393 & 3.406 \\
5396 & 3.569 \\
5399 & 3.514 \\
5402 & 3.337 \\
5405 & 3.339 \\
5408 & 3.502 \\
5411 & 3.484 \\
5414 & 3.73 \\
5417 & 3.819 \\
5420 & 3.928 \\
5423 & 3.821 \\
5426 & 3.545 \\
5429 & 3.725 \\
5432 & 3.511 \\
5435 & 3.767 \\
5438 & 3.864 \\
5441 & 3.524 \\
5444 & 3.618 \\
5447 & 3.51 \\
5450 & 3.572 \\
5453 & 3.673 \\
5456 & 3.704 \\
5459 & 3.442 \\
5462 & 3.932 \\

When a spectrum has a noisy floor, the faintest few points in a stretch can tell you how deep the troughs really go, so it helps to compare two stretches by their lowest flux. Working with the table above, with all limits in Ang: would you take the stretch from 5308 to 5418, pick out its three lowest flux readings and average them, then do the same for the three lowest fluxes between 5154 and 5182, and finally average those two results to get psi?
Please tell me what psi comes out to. 3.01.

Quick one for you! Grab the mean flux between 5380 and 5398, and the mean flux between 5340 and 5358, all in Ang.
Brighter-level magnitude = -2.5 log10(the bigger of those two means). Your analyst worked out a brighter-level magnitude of -1.41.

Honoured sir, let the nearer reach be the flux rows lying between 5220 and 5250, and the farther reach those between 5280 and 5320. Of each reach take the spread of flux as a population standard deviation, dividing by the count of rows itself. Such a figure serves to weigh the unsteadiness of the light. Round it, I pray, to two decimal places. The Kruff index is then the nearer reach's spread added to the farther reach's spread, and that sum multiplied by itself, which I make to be 0.14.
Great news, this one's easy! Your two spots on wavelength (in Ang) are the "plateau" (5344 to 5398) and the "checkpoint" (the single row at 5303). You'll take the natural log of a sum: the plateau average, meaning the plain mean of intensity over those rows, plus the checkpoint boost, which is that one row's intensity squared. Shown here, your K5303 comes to 2.80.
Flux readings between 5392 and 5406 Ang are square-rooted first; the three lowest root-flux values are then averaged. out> 1.83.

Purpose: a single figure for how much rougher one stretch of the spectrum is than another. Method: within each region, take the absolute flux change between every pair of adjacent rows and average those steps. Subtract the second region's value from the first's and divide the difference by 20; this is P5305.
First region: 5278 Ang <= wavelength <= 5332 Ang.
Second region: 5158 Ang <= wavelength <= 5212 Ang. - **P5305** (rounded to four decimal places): 0.0014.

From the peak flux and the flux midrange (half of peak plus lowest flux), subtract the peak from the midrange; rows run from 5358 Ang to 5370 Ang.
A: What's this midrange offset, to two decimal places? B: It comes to -0.08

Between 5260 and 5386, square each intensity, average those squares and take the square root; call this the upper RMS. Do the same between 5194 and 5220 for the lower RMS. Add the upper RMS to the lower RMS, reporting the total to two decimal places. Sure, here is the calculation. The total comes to 6.90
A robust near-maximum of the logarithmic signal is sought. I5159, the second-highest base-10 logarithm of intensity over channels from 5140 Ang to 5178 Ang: 0.528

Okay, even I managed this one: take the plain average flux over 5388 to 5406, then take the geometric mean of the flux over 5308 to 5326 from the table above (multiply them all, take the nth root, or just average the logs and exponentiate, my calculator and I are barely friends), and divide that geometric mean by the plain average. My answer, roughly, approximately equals 1.12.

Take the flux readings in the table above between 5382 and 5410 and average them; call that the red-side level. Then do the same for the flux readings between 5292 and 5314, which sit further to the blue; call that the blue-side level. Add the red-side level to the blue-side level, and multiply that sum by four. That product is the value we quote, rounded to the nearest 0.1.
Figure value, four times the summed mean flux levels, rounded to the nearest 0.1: 28.4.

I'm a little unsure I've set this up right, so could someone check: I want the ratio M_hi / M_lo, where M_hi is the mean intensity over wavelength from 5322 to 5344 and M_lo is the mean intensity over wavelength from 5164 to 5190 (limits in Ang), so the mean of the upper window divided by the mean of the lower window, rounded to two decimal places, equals 1.25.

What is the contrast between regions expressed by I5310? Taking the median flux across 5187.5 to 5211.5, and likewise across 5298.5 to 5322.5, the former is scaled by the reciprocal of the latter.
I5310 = 0.92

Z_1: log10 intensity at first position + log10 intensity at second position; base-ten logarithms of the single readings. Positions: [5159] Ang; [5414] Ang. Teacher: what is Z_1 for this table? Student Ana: 1.10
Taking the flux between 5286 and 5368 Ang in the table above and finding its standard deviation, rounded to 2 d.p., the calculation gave 0.18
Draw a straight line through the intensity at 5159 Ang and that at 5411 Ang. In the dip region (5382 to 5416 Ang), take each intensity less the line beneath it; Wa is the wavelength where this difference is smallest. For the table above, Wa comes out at 5390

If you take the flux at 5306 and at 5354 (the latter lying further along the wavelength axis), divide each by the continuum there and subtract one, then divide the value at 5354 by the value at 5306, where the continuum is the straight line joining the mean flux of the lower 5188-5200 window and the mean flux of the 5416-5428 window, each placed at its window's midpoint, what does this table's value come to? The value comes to 6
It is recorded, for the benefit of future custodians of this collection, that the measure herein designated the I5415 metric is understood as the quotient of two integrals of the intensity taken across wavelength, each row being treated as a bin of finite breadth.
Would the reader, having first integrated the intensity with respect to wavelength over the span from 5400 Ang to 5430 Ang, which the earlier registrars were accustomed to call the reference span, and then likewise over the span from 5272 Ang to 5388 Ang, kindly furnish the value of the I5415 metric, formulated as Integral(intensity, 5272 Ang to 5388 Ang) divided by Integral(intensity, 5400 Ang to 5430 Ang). 3.9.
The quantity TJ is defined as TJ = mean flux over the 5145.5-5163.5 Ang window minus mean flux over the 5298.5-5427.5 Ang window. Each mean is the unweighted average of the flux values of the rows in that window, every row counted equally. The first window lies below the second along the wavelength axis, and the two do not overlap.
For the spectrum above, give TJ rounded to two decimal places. -0.40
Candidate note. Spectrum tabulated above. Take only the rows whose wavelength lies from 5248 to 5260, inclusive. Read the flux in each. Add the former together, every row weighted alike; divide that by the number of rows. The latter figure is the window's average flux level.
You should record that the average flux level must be 3.37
